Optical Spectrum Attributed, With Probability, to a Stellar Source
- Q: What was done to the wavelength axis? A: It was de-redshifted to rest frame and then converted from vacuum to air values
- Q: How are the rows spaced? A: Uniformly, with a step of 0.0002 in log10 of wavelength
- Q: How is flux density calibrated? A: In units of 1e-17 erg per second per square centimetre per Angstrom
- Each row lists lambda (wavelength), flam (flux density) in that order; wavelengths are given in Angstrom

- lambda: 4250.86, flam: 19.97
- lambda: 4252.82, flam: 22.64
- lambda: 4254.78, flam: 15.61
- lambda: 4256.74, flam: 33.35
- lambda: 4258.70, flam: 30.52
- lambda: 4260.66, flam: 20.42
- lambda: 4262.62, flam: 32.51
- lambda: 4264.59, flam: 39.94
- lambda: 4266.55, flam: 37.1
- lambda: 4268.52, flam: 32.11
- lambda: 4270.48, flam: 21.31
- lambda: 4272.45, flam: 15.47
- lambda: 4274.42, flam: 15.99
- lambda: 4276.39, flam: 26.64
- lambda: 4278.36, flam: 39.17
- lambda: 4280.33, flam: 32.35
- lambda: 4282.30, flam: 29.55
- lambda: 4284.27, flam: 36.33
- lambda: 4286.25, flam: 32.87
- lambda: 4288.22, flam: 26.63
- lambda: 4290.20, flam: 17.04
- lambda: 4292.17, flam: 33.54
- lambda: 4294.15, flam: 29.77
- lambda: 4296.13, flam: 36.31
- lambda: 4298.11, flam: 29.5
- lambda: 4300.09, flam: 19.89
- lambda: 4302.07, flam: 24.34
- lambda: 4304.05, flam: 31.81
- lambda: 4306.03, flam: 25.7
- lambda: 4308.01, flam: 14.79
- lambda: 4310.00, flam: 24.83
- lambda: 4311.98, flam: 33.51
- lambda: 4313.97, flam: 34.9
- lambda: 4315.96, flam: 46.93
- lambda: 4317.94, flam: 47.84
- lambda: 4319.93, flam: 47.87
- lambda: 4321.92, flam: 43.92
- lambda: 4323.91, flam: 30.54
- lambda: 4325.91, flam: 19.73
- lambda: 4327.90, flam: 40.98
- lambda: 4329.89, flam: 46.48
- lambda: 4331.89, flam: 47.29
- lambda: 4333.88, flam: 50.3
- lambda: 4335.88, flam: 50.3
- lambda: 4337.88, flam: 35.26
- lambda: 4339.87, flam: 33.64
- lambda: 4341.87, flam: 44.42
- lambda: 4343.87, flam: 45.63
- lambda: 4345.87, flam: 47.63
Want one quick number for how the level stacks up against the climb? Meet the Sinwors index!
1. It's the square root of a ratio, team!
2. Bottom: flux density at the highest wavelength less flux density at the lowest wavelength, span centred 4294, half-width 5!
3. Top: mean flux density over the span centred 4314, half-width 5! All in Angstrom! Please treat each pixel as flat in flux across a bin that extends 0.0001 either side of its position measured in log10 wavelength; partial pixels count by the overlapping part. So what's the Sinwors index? 1.7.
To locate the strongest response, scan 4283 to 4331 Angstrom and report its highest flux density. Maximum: 47.87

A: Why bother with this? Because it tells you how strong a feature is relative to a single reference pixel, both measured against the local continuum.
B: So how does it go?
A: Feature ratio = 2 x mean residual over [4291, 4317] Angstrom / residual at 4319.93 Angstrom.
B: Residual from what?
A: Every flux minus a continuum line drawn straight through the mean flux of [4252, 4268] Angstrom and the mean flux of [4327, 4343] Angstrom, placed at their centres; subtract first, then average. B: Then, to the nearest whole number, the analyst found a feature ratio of -2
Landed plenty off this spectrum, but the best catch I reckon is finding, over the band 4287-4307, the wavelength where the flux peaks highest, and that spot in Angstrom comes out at 4296.13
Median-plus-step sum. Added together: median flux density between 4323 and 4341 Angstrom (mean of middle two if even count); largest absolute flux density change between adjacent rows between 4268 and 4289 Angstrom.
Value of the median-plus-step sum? 54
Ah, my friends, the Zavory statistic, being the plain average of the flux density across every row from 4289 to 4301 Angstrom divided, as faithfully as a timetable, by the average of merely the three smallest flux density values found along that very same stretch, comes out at 1.25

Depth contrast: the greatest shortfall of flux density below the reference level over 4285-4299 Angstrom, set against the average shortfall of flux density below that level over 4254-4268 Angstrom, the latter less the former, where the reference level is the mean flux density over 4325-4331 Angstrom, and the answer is -13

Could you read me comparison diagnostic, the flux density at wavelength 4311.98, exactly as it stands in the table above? 33.51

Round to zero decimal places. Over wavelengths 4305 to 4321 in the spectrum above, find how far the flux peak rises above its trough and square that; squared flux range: 1094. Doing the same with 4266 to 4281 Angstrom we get 562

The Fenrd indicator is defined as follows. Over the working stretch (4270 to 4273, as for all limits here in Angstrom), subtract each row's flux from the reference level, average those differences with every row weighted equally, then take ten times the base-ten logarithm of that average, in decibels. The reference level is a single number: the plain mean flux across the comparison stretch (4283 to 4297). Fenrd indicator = 10.8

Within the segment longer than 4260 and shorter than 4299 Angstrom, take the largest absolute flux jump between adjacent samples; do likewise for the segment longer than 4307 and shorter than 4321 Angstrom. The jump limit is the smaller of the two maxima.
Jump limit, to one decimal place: 12.0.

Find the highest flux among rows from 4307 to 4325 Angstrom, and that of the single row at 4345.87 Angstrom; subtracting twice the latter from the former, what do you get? -47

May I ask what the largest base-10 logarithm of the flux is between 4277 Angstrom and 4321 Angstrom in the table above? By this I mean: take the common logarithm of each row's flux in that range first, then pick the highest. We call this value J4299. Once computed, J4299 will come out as 1.68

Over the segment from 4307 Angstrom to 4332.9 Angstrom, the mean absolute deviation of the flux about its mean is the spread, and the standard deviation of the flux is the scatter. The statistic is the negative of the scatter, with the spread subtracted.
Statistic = -21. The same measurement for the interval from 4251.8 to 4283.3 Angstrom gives -15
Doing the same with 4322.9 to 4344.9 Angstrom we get -17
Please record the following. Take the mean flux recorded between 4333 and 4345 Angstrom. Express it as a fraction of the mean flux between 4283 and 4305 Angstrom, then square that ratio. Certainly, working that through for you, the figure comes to 2.24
